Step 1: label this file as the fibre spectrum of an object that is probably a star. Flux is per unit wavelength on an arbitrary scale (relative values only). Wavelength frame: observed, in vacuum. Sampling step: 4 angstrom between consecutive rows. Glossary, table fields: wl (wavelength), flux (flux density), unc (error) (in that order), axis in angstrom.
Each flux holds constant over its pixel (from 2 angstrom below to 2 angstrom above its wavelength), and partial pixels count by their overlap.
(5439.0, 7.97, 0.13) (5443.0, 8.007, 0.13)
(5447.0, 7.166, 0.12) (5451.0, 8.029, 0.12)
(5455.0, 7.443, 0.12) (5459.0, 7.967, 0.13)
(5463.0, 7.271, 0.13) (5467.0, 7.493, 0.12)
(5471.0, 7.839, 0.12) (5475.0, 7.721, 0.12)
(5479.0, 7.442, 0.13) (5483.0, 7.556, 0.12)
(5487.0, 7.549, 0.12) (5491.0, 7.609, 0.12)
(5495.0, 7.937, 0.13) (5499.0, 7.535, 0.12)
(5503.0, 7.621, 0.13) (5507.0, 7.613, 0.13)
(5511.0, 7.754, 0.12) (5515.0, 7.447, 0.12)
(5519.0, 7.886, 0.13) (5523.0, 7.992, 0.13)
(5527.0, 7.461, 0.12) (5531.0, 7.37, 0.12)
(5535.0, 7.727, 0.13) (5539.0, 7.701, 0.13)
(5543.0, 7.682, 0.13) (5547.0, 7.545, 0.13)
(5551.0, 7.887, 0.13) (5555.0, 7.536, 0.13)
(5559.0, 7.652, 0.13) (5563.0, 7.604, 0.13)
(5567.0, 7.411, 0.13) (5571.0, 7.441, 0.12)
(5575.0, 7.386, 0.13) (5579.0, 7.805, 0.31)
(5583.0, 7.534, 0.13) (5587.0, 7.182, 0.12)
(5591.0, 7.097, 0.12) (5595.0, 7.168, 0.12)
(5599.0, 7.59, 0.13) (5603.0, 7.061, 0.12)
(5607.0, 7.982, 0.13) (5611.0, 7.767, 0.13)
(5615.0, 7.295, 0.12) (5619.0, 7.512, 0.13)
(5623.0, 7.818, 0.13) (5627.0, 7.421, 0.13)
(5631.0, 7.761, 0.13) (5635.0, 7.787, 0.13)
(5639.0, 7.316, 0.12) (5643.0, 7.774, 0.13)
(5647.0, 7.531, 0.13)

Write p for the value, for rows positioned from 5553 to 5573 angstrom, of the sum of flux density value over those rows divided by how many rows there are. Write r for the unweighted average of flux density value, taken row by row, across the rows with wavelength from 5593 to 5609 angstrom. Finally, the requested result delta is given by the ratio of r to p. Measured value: 0.99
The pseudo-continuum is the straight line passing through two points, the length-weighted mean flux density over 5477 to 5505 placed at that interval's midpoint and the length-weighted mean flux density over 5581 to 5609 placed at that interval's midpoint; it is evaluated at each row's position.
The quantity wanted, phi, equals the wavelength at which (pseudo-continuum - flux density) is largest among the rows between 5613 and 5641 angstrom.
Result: 5615.0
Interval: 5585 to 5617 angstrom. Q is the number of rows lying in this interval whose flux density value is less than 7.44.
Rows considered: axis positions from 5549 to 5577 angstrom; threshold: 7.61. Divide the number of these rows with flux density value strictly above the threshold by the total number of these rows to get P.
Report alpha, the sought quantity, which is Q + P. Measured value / 5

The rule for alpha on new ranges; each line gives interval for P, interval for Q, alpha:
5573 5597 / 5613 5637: 2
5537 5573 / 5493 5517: 0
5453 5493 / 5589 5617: 4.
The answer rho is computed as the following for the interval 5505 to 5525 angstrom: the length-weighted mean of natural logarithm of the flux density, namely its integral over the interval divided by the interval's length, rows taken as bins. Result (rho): 2.05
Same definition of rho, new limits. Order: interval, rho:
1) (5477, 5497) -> 2.03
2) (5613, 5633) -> 2.02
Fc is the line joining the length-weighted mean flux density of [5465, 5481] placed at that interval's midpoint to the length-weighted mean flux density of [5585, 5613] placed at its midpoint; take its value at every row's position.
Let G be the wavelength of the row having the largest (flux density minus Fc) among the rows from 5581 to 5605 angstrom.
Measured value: 5599.0 angstrom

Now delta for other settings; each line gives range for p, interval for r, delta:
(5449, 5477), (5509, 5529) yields 1.00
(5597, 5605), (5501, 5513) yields 1.05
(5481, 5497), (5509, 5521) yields 1.00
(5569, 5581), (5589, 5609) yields 0.98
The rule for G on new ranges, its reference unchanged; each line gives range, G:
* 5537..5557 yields 5551.0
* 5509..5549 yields 5523.0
